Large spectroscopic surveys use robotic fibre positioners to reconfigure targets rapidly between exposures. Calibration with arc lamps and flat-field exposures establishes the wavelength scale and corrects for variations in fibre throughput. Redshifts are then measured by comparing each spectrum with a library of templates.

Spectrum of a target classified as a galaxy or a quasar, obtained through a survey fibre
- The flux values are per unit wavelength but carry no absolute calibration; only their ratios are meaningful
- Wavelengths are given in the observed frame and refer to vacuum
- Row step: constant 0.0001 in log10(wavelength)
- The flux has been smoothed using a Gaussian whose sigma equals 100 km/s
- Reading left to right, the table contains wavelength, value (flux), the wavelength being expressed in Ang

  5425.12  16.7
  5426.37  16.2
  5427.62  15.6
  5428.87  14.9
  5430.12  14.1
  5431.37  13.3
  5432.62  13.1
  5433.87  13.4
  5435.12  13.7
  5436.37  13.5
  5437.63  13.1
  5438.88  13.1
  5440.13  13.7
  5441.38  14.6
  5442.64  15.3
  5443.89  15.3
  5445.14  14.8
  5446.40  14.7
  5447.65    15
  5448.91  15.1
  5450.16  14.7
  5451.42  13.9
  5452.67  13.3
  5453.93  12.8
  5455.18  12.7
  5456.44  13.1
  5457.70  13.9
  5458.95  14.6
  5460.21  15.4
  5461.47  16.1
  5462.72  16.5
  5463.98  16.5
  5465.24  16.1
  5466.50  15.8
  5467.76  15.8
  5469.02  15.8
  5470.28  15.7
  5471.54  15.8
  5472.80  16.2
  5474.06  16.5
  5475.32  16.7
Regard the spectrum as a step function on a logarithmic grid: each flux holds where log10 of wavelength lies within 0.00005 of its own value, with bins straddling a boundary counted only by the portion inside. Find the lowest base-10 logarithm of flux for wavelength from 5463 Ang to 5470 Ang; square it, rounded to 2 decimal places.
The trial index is 1.44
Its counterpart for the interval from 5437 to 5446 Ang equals 1.25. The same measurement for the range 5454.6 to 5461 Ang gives 1.22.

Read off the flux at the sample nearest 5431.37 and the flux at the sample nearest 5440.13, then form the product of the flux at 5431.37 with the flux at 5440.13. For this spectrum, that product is 182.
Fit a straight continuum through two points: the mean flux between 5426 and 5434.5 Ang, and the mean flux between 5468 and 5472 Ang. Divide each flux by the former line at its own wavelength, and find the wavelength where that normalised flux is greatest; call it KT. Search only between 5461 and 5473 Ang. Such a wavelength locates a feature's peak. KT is 5462.72 Ang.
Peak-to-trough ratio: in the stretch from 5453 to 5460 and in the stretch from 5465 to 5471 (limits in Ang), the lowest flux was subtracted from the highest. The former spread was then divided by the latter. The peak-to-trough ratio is 5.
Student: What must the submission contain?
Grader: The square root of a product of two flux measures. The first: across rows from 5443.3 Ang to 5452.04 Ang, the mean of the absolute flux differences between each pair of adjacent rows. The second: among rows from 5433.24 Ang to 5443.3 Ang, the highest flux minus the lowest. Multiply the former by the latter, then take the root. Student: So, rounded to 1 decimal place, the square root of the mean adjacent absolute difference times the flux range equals 0.9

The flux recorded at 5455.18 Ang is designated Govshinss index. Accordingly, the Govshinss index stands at 12.7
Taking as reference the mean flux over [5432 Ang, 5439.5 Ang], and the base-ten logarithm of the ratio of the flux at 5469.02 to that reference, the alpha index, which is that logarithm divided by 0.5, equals 0.15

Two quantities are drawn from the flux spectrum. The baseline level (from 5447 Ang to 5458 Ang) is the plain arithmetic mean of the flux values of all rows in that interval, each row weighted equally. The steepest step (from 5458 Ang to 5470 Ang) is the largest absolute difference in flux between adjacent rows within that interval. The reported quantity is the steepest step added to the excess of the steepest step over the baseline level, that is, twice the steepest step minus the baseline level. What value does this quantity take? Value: -12.2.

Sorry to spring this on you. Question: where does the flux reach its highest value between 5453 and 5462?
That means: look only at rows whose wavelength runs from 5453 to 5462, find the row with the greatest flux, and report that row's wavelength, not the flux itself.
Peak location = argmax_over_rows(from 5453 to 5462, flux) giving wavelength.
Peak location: 5461.47 Ang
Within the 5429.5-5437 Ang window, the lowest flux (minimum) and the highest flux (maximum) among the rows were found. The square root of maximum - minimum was 1.0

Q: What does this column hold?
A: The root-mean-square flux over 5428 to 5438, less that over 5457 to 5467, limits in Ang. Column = -2.0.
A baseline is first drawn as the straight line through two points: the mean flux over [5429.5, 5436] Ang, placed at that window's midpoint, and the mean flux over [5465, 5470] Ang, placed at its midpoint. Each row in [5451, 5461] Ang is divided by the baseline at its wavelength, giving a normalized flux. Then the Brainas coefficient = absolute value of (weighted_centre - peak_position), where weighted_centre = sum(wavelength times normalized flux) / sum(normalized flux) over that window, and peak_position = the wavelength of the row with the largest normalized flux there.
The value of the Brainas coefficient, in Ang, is 4.3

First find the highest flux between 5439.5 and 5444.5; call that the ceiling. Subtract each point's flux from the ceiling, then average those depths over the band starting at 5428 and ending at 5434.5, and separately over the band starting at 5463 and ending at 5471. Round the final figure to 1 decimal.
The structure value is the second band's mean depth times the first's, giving -1.0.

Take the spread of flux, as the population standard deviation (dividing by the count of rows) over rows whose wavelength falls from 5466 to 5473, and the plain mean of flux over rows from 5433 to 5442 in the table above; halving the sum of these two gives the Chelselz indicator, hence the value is 6.87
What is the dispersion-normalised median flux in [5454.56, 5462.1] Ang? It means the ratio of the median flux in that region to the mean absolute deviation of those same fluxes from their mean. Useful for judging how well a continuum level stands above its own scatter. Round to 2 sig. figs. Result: 13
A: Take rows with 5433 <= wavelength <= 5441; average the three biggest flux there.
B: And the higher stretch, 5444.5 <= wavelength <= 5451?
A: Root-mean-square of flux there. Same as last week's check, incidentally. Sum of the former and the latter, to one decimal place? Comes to 28.5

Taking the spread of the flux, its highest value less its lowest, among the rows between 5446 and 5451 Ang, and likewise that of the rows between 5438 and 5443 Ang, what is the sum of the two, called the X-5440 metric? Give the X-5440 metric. 2.60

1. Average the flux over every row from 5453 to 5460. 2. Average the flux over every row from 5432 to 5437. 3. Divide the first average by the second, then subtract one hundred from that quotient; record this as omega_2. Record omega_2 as -99.0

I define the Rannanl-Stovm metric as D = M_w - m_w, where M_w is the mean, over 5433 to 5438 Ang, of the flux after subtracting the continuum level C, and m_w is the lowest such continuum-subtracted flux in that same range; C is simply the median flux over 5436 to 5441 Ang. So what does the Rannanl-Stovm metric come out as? 0.33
